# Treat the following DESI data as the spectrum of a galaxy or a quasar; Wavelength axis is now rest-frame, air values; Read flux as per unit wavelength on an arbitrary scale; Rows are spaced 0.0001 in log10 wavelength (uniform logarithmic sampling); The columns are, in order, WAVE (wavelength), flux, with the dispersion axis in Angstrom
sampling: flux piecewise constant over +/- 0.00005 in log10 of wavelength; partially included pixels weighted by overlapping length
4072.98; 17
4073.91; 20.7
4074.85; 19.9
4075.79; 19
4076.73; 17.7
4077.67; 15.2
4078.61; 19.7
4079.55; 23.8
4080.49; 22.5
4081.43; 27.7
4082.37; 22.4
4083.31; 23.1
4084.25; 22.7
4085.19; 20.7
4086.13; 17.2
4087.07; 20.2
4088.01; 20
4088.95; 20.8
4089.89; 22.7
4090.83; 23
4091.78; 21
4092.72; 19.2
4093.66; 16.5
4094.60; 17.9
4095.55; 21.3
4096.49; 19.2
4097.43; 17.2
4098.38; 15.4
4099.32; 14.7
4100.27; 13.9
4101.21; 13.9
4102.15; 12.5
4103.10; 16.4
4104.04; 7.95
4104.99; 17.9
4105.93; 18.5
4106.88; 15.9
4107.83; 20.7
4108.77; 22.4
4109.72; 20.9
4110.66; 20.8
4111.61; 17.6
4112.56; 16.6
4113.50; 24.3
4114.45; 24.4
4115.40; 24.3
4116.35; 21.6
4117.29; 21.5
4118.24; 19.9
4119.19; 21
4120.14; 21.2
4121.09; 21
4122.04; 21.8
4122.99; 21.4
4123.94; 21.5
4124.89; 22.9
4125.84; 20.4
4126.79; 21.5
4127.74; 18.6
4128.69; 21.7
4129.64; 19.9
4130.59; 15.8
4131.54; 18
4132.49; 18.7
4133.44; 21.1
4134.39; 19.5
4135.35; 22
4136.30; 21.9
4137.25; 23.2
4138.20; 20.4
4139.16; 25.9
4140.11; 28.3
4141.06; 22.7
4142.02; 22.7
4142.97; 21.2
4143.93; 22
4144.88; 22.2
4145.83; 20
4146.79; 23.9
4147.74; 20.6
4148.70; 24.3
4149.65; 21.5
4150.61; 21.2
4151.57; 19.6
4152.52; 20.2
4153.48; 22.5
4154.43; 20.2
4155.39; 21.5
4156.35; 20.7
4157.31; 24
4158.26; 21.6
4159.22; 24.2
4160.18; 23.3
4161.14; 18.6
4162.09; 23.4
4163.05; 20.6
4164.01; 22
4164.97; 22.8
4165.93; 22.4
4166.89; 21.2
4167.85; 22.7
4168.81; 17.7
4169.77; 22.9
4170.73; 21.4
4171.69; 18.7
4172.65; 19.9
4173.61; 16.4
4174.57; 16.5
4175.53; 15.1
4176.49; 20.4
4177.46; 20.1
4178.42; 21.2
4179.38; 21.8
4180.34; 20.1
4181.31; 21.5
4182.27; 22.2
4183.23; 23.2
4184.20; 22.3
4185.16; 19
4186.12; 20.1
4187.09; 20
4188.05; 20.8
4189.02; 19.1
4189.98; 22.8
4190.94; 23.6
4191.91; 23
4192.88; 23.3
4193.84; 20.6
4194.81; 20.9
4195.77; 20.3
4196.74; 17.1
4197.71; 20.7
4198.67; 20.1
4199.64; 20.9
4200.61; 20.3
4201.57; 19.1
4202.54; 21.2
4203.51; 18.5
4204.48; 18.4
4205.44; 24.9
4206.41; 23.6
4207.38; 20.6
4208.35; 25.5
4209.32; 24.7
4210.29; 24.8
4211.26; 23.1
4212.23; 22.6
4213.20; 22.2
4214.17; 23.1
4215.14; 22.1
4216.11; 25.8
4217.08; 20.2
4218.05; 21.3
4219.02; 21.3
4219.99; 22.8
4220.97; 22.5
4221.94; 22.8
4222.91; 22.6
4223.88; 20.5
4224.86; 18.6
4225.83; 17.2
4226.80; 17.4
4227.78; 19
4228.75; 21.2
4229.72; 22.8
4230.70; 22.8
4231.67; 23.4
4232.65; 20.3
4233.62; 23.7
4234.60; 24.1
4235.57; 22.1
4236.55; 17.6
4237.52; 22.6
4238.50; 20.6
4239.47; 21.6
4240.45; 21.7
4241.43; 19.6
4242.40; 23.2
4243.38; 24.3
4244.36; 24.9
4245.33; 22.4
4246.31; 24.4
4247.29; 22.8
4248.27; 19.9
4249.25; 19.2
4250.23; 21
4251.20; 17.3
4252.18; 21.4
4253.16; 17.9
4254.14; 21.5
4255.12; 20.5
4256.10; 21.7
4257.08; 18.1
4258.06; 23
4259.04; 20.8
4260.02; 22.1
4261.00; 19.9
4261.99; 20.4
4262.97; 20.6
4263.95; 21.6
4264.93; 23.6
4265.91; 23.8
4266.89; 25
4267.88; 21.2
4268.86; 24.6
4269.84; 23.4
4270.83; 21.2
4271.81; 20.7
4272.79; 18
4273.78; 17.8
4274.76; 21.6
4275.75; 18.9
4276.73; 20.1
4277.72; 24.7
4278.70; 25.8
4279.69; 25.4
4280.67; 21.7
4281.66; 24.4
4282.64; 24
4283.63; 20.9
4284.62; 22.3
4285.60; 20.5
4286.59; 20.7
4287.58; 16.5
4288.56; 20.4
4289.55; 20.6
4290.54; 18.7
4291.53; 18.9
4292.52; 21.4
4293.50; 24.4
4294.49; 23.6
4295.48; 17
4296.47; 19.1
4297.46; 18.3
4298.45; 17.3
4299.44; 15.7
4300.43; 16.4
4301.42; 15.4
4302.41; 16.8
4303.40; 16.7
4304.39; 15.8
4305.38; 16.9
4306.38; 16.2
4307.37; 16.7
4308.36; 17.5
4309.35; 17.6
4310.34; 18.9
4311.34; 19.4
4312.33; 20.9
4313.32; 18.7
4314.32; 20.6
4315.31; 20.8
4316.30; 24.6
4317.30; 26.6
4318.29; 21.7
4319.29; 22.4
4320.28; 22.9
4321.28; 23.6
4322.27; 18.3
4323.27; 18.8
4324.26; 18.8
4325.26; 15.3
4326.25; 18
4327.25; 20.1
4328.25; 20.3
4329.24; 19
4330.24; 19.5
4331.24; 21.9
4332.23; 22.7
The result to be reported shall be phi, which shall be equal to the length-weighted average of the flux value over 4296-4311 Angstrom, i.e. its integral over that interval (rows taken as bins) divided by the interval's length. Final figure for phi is 17.0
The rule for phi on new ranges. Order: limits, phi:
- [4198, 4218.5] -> 22.0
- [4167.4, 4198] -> 20.5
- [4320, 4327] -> 19.3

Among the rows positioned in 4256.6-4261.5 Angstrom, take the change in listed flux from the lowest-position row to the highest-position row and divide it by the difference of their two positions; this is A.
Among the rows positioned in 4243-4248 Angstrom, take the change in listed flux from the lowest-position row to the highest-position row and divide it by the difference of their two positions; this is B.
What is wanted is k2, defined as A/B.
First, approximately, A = 0.5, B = -0.4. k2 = -1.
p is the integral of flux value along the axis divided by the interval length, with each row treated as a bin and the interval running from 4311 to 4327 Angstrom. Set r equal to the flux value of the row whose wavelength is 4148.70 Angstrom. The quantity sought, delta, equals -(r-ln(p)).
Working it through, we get -21.3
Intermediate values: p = 20.7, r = 24.3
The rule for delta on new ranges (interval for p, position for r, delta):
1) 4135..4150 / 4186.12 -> -17.0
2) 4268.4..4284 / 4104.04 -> -4.9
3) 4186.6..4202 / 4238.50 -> -17.6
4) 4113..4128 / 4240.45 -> -18.6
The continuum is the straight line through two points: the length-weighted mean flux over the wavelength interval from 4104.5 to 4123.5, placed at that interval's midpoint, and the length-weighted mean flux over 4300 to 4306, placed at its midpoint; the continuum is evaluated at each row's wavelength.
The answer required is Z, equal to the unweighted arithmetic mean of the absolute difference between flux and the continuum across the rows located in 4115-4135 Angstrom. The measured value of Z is 1.3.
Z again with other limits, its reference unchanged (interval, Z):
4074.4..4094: 2.3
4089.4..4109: 4.0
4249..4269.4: 3.9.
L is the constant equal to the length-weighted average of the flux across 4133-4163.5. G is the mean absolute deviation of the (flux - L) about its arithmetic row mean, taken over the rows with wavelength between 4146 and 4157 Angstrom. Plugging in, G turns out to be 1.152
